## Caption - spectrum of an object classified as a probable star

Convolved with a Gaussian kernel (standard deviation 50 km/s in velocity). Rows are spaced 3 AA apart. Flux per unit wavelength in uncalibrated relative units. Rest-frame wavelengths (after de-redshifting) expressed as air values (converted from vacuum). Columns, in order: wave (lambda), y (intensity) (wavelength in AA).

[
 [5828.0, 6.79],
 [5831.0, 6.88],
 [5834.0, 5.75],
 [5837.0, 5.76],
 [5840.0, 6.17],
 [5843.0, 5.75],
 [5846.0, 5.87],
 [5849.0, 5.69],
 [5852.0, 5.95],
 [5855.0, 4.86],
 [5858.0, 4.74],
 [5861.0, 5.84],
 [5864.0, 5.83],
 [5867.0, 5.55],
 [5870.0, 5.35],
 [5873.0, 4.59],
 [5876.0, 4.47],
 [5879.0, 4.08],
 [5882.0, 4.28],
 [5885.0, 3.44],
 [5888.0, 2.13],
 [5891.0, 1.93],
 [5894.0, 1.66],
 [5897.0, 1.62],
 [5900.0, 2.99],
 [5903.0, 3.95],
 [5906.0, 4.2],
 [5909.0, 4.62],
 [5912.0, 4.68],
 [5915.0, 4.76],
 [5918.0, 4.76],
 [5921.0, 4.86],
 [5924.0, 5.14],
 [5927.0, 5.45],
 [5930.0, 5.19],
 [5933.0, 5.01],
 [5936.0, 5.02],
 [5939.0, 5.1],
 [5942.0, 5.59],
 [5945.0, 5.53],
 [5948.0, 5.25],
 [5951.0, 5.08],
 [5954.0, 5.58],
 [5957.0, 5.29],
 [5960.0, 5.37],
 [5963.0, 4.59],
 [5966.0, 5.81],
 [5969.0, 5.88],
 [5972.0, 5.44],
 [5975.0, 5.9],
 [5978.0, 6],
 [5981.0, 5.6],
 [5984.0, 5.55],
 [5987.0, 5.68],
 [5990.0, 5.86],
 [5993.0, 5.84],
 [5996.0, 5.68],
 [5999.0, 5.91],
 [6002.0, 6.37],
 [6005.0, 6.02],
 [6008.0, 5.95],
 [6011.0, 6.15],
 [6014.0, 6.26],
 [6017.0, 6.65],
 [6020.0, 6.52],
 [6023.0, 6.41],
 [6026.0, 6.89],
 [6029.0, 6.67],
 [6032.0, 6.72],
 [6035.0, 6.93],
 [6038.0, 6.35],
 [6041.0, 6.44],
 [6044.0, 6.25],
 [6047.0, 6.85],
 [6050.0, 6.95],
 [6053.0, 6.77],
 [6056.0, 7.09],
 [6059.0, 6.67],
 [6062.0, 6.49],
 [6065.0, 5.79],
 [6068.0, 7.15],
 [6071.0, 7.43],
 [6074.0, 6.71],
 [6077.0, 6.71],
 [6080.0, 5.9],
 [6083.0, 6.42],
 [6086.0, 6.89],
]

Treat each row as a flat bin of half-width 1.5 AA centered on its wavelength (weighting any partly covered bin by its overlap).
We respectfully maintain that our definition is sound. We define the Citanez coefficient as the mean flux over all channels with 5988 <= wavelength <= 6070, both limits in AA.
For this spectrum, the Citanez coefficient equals 6.4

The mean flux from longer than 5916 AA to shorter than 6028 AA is 5.65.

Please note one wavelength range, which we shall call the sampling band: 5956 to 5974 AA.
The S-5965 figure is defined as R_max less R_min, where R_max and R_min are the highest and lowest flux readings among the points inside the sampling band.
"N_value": 1.3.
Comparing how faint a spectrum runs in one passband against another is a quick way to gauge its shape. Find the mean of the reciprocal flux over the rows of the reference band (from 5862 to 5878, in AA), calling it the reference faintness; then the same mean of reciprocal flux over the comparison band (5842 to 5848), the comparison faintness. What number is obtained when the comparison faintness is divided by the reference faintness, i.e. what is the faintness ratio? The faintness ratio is 0.88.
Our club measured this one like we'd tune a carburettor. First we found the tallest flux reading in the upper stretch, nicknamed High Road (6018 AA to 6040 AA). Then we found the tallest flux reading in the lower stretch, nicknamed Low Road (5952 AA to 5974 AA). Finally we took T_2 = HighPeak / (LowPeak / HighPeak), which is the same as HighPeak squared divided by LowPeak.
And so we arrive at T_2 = 8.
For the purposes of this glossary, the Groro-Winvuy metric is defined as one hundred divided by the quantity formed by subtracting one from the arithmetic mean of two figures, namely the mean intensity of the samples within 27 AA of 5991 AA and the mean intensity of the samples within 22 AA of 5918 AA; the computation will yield 23.8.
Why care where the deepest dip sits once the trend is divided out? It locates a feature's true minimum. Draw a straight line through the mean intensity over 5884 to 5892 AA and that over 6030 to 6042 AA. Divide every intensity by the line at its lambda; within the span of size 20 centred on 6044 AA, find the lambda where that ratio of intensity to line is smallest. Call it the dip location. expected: 6044.0 AA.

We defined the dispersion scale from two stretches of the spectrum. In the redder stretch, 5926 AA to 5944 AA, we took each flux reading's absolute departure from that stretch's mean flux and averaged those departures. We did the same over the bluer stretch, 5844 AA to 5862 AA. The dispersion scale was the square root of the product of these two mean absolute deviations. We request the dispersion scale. 0.30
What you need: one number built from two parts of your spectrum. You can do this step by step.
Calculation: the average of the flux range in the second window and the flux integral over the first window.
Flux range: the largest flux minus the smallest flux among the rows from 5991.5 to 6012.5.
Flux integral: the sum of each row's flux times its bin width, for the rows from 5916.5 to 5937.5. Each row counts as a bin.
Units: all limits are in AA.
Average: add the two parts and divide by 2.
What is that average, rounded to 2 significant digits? 53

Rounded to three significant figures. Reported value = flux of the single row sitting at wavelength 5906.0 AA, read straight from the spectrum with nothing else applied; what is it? 4.20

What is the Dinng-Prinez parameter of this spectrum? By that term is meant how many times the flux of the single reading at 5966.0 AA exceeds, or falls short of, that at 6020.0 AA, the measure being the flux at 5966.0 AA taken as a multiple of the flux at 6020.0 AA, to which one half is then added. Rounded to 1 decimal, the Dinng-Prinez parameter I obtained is 1.4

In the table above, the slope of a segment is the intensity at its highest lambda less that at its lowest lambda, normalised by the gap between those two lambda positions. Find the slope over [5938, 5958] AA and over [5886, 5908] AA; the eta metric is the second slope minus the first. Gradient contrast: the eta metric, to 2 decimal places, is 0.10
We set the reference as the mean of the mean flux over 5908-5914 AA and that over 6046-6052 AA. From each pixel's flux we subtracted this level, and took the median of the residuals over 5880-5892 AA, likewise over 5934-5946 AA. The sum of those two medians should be -3.5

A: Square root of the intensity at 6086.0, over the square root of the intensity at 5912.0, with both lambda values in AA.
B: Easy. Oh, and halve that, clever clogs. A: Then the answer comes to 0.61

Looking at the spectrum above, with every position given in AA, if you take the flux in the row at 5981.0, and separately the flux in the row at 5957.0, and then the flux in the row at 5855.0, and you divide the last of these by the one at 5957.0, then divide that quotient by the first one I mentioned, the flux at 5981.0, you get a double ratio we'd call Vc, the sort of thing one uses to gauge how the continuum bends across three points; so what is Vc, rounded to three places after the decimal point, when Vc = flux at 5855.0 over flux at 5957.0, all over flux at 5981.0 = 0.164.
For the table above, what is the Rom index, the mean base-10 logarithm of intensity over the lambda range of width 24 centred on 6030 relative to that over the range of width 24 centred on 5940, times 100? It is 114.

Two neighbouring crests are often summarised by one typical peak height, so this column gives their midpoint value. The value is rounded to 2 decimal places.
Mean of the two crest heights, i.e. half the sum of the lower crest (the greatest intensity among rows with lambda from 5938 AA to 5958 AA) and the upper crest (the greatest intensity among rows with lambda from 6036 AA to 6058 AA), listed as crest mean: 6.34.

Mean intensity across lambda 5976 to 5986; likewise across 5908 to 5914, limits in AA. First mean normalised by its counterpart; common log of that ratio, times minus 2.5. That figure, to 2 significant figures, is -0.22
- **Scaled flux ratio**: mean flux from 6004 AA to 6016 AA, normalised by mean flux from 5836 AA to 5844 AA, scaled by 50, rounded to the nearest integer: 52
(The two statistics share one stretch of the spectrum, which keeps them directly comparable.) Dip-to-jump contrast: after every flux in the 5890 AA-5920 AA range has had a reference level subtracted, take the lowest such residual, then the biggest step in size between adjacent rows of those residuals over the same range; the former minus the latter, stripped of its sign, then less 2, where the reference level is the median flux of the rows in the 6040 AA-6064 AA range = 4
